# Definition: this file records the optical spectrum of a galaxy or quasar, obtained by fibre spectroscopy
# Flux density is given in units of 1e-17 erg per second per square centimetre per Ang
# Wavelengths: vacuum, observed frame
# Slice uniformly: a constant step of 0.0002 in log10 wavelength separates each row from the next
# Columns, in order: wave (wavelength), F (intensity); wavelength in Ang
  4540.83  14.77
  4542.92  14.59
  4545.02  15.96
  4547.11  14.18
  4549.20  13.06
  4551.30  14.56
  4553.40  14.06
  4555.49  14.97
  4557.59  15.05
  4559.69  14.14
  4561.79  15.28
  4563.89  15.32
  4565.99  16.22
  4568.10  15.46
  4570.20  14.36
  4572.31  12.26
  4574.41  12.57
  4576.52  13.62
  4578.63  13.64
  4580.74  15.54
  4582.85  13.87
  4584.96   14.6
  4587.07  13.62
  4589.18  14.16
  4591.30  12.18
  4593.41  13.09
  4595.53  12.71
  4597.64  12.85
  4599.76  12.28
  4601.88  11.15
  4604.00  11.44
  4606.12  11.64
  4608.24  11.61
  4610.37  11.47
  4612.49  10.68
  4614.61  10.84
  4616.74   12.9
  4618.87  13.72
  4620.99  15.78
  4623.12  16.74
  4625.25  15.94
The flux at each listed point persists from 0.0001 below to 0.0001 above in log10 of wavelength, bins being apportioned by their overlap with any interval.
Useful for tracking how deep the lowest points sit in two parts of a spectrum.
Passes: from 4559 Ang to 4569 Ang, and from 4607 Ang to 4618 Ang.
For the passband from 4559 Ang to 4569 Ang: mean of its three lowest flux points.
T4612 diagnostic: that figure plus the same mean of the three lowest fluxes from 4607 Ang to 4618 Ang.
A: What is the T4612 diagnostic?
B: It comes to 25.9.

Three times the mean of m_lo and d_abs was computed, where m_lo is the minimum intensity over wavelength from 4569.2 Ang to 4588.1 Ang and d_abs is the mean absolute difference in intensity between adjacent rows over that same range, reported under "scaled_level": 20.0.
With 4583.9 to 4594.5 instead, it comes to 19.9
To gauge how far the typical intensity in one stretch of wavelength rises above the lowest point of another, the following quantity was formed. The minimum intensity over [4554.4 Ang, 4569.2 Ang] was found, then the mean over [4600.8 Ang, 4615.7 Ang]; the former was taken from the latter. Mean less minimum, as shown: -2.9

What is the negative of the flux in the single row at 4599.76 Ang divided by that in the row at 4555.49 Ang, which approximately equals -0.82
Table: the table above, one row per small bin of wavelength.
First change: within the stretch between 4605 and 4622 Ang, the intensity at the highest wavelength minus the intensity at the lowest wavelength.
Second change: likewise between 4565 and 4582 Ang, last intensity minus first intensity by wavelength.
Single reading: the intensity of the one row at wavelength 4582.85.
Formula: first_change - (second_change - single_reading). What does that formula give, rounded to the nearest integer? 19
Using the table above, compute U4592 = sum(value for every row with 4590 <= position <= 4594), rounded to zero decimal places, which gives 25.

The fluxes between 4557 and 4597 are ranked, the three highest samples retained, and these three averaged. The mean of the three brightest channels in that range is 15.7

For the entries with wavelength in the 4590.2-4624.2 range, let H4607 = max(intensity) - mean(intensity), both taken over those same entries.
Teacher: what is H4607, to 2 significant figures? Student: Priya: 4.2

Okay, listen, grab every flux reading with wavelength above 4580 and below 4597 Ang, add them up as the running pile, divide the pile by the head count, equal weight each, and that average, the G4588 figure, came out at 13.7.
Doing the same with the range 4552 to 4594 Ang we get 14.2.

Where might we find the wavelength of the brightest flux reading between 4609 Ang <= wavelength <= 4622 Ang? 4620.99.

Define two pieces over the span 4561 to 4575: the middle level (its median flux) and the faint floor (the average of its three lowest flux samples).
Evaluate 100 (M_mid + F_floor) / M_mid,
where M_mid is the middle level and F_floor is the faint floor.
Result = 185.5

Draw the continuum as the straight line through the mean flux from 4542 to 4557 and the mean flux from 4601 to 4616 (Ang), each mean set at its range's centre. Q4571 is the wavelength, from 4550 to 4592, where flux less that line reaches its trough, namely 4572.31 Ang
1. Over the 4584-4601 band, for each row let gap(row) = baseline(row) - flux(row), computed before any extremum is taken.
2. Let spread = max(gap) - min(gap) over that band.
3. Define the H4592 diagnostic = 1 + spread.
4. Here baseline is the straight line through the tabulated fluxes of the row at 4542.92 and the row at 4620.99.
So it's 3.5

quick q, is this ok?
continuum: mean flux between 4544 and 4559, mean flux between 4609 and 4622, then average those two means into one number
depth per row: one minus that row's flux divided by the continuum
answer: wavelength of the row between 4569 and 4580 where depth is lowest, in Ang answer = 4570.20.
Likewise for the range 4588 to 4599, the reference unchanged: 4589.18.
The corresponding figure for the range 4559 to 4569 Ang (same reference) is 4565.99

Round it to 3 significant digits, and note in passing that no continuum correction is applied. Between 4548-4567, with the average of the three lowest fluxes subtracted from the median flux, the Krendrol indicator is 1.22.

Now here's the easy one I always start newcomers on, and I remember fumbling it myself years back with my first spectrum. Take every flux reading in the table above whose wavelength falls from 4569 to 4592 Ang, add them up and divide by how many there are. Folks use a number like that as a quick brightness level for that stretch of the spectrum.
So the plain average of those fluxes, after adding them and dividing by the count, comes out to 13.7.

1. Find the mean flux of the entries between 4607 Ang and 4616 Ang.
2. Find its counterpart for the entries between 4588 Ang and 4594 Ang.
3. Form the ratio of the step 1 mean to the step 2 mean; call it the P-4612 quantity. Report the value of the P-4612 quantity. 0.85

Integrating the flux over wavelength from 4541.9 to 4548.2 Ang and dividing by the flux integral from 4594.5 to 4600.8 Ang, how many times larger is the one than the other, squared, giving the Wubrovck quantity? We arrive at 1.4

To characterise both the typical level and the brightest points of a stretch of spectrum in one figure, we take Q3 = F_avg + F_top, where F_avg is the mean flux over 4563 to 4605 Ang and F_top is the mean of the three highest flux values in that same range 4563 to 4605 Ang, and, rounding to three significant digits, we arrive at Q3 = 29.3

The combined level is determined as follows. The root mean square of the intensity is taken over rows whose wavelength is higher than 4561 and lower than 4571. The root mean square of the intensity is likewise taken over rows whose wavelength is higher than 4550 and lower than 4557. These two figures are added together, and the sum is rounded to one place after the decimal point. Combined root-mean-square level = 29.9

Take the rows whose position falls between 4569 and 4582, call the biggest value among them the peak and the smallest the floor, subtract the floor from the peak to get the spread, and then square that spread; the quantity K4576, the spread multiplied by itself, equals 11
